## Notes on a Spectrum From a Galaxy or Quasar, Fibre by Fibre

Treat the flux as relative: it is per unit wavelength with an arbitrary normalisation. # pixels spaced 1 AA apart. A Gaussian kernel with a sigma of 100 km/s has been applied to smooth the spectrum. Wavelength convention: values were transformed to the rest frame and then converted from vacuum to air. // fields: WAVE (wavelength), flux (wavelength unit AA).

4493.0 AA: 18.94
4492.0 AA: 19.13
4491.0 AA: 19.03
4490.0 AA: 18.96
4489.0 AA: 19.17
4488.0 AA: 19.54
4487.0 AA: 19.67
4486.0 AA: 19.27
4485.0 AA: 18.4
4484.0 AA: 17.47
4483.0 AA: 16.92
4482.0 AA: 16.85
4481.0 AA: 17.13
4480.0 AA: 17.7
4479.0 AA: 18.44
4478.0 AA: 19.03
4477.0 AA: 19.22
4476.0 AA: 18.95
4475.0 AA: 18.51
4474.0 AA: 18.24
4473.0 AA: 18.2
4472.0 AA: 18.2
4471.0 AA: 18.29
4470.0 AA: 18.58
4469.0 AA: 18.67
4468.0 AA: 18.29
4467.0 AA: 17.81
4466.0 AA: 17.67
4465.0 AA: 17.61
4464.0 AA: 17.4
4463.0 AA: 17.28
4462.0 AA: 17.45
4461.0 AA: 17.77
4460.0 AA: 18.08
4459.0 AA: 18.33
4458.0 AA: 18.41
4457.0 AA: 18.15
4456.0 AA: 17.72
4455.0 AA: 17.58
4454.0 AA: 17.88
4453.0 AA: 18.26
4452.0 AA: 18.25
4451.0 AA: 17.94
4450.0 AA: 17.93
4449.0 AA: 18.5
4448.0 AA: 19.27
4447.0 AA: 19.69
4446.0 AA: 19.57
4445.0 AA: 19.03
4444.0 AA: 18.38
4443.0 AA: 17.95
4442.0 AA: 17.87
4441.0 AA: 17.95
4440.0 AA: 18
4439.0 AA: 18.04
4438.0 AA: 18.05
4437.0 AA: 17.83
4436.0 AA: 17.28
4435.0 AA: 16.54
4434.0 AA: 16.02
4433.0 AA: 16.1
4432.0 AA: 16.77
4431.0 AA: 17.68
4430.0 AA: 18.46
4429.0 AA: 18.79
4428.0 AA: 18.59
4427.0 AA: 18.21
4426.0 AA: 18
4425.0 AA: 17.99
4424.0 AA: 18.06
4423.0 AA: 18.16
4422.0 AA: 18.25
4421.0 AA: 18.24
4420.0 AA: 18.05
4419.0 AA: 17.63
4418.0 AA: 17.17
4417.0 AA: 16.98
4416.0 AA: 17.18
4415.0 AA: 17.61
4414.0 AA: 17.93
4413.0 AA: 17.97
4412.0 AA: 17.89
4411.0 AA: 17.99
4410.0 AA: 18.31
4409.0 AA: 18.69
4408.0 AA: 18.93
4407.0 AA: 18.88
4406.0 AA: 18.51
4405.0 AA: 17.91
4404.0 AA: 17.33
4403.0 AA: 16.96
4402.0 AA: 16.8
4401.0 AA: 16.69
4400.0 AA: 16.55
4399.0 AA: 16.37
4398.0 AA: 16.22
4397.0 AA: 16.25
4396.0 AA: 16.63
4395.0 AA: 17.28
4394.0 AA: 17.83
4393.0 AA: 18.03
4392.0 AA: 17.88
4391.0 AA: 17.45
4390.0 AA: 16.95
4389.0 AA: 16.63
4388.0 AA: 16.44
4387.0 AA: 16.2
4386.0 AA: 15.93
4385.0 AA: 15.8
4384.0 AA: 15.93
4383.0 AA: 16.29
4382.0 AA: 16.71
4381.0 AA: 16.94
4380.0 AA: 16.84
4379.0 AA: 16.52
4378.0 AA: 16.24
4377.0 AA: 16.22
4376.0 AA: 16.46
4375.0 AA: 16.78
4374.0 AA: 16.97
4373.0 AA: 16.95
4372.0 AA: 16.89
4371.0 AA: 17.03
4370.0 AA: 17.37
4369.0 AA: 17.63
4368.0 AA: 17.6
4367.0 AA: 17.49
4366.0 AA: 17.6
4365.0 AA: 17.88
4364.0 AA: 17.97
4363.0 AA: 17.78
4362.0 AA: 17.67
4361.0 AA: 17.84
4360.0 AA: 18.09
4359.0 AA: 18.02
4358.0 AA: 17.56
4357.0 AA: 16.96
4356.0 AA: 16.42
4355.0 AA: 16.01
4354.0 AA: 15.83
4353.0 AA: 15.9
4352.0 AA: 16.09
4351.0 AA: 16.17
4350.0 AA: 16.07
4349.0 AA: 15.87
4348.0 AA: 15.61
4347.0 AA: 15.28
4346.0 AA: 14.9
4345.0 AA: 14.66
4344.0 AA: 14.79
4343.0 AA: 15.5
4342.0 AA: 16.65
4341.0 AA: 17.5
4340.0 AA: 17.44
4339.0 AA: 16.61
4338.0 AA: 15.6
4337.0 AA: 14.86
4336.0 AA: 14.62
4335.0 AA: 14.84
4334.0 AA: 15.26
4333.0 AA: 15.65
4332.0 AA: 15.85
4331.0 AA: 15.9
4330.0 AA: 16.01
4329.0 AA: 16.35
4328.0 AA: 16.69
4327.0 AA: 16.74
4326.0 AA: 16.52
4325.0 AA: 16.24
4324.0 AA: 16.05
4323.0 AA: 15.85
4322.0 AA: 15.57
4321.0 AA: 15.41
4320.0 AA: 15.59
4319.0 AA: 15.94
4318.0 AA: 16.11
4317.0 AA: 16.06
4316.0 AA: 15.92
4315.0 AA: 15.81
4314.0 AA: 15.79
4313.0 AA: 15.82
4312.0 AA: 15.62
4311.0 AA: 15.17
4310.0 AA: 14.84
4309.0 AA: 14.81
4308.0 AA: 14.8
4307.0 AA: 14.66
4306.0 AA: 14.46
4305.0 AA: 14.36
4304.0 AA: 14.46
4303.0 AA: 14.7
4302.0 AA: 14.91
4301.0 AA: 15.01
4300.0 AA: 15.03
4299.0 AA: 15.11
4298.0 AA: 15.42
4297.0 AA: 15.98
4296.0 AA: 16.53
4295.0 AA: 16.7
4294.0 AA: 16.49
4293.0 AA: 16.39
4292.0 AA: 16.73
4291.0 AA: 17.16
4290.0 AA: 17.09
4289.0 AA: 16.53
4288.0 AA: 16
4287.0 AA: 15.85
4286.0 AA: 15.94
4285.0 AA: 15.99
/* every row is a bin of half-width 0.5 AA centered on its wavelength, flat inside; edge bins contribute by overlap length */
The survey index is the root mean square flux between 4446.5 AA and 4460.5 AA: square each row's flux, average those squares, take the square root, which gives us 18.3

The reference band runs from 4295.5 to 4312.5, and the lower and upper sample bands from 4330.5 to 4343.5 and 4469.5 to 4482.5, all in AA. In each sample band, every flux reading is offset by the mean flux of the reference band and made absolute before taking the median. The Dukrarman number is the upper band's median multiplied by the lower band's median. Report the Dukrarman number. 1.9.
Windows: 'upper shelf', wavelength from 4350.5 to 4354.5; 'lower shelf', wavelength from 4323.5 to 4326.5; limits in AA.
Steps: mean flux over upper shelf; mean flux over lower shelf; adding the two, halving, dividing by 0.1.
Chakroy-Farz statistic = 161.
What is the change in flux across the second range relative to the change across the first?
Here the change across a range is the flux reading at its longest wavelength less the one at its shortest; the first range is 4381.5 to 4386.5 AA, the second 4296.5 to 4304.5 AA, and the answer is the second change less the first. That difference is -0.7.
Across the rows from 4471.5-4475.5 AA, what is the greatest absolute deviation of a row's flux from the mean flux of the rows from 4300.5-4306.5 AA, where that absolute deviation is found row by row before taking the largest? 3.9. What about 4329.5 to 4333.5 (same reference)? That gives 1.4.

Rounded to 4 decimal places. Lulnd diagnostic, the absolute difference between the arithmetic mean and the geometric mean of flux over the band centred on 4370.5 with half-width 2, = 0.0024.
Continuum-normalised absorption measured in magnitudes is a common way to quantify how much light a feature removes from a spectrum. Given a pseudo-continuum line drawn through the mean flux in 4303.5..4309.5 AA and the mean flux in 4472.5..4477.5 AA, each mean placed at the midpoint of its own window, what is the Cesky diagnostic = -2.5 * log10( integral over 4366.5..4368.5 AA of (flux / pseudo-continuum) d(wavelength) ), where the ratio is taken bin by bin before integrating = -0.849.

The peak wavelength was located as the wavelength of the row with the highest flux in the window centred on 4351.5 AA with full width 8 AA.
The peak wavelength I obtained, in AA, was 4351.0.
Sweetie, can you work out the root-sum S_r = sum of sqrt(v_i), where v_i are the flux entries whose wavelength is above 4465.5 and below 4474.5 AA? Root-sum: 38.4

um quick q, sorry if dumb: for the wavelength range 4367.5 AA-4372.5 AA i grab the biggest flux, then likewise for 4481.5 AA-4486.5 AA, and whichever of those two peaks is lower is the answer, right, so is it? 17.6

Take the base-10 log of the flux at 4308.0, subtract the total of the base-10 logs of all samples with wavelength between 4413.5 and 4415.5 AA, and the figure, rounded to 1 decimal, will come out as -1.3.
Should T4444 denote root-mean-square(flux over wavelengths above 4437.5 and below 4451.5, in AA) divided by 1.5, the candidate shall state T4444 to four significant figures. 12.30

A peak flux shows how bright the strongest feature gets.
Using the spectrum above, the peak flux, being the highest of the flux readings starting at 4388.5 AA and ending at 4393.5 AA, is 18.03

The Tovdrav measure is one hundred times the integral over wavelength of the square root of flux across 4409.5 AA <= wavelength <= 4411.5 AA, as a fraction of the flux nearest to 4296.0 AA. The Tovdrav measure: 51.5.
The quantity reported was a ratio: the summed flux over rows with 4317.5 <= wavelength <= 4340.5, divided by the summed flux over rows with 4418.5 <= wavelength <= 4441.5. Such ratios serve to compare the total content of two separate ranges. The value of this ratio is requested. 0.895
